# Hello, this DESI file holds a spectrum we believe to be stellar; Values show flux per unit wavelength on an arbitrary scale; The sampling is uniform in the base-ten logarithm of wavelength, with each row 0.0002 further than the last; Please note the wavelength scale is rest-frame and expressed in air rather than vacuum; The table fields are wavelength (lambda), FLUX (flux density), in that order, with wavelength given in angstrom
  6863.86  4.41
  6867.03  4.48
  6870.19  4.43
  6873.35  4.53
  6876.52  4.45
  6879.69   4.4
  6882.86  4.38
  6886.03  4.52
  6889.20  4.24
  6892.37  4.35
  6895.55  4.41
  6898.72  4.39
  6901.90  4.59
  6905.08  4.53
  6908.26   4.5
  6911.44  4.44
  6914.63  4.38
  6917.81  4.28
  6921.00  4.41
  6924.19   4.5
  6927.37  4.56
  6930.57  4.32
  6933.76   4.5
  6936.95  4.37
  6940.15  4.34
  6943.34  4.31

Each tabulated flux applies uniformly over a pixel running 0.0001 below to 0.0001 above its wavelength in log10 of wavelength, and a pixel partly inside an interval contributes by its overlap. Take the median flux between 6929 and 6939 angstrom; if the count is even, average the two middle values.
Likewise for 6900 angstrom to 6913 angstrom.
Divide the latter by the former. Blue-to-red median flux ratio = 1.03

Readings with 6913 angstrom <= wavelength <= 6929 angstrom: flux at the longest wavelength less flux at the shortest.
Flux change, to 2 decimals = 0.18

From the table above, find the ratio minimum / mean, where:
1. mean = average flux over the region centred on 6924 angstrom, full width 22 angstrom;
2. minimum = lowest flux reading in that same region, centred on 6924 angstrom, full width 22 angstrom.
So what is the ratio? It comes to 0.968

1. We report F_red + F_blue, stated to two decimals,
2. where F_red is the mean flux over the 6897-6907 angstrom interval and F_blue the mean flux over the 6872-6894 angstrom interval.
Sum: 8.91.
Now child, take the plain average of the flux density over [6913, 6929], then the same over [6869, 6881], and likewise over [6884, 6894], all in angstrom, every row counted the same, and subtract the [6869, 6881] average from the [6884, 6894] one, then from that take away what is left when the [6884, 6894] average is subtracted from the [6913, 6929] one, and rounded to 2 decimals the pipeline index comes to -0.14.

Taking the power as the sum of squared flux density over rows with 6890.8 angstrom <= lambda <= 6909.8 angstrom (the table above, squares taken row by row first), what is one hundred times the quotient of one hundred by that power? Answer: 83.7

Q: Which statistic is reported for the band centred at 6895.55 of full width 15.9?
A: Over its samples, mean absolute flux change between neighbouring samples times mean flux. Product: 0.429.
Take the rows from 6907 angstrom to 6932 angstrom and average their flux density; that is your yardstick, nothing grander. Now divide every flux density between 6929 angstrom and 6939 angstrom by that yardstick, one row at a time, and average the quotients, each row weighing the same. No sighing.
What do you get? 0.99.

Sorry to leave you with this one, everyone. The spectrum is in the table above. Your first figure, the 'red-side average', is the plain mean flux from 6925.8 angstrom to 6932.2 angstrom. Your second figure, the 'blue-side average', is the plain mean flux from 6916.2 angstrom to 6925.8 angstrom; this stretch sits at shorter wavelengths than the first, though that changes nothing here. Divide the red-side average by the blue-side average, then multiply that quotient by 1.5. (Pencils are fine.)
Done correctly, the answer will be 1.51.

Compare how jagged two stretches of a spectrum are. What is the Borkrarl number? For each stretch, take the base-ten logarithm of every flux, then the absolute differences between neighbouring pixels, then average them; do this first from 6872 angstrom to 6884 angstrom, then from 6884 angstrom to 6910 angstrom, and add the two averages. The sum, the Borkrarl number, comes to 0.016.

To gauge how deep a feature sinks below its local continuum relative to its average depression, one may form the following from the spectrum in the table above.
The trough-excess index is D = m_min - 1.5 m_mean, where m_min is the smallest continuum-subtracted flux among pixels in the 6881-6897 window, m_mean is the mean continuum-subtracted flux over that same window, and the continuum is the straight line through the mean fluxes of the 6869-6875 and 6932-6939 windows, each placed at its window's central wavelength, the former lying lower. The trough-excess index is -0.096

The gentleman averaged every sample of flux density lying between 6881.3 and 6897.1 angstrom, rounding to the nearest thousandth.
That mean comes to 4.380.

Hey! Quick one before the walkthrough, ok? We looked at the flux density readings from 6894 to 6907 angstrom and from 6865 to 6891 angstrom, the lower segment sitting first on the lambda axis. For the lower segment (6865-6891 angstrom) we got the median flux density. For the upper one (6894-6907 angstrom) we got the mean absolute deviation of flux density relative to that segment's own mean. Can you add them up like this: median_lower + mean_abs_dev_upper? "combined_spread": 4.52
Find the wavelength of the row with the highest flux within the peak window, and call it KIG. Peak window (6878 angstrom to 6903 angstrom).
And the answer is 6901.90 angstrom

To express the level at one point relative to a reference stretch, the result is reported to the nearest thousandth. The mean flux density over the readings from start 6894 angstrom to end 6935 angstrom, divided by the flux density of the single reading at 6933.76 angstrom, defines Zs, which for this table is 0.988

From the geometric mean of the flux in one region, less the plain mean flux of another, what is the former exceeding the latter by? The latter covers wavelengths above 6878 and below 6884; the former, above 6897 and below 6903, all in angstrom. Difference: 0.10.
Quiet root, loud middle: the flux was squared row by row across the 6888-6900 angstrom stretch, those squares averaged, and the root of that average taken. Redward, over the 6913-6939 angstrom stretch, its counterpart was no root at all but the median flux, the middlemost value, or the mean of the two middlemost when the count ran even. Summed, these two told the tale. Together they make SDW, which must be 8.74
